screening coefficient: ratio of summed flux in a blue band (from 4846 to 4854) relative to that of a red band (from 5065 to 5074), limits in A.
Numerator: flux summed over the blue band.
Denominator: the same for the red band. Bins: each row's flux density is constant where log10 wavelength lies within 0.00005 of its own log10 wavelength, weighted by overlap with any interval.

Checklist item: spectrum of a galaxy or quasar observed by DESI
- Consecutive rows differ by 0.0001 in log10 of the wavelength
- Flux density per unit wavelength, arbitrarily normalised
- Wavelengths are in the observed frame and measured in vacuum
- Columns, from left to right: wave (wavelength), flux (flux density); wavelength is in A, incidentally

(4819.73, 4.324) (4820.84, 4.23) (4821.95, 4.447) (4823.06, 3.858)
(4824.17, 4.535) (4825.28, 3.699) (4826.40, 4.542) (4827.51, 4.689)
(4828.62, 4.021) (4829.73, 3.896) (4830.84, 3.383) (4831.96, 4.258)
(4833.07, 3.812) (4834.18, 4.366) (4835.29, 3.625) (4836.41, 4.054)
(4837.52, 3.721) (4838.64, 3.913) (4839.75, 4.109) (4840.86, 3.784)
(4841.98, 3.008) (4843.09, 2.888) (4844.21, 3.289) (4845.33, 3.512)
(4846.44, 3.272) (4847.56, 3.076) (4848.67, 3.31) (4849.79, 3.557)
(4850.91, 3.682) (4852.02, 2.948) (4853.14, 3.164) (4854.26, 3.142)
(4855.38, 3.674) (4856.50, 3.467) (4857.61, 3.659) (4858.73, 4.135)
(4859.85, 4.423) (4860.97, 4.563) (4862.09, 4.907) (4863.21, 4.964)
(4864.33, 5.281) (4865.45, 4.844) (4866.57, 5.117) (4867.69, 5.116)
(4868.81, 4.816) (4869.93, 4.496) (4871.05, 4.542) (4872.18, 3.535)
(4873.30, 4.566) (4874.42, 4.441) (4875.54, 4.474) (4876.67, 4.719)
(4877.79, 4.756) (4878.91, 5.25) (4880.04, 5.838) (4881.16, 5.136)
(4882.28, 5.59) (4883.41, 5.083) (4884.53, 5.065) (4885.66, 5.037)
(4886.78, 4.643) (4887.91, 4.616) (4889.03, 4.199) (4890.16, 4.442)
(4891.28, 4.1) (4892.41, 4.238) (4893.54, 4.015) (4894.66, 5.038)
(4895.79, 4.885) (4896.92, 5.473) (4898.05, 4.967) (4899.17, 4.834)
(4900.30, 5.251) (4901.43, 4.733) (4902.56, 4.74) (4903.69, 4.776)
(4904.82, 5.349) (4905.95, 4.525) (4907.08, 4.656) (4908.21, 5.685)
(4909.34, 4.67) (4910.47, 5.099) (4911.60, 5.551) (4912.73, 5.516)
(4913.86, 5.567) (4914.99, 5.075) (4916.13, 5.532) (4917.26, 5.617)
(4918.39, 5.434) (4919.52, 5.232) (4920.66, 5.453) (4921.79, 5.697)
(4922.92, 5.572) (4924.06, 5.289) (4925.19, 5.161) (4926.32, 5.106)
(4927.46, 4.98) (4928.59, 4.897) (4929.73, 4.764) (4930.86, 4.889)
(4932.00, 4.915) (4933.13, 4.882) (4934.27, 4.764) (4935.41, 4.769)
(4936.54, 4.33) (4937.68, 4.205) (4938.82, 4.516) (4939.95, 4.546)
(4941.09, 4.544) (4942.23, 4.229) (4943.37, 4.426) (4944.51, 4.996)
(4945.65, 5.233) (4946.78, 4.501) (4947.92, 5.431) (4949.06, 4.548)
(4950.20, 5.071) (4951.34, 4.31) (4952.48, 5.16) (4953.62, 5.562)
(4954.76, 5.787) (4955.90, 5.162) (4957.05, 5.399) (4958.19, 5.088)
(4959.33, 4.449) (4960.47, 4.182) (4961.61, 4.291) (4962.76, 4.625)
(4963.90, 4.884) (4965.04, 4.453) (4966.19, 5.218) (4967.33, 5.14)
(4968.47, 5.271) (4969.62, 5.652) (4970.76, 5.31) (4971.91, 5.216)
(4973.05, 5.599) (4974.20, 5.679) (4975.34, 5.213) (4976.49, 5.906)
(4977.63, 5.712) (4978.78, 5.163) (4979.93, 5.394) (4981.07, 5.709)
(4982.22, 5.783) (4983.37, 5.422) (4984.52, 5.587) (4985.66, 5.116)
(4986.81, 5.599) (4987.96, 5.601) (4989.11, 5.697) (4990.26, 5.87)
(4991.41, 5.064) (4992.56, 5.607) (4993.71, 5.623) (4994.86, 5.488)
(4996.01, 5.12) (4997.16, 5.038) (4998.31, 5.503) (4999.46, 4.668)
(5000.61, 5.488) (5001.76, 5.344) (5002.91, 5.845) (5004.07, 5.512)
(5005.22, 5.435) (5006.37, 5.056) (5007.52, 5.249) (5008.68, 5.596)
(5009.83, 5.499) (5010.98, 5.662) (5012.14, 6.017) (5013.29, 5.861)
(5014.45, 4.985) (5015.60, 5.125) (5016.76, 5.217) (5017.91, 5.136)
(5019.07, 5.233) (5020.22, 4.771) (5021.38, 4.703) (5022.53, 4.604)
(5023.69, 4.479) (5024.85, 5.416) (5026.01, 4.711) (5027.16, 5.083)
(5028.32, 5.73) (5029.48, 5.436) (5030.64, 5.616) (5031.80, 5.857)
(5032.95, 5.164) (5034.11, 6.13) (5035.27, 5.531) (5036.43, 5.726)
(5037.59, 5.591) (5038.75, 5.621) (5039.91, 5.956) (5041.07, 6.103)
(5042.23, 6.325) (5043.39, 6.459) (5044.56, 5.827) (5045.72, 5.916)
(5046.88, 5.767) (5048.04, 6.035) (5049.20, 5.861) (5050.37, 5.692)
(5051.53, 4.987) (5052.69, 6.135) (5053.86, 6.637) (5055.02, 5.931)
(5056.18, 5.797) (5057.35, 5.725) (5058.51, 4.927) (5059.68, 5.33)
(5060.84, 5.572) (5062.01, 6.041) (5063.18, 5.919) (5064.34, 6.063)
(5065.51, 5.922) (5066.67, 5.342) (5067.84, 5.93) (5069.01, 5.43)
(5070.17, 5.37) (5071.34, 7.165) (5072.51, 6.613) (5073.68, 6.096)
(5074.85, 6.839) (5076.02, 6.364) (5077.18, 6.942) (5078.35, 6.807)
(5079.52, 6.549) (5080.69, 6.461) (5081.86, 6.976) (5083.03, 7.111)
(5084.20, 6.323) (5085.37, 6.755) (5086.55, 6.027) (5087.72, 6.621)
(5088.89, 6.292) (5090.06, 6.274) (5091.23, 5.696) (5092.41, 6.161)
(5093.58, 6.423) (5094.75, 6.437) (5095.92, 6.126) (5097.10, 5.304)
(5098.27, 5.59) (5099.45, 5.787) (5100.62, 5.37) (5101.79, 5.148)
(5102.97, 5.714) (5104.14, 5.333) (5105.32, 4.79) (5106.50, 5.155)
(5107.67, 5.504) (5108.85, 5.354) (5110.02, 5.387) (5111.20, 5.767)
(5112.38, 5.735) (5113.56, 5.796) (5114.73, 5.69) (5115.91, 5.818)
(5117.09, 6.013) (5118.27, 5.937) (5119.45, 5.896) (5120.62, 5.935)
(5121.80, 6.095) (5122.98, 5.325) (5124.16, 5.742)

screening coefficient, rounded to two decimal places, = 0.48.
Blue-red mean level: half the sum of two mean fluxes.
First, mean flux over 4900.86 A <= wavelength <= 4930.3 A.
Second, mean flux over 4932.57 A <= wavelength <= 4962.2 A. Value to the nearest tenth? 5.0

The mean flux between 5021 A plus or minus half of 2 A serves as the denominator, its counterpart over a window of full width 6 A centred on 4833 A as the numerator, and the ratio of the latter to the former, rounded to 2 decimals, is 0.82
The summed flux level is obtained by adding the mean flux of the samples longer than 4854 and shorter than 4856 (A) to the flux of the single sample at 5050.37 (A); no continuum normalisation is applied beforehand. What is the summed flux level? 9.1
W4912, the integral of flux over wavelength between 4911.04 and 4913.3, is 12.5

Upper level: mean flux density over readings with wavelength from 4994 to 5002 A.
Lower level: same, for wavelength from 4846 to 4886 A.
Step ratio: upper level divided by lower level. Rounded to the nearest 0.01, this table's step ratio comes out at 1.20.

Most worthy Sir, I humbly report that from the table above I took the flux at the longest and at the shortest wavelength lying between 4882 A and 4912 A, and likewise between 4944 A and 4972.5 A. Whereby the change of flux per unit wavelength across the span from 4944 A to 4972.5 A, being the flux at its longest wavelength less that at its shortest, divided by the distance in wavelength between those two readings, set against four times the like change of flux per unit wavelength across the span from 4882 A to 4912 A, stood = -1.5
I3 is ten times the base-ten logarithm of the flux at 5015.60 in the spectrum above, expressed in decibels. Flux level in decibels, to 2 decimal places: 7.10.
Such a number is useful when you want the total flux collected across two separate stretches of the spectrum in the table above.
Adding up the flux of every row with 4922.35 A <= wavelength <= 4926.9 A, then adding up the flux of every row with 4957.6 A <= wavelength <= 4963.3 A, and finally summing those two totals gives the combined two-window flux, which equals 44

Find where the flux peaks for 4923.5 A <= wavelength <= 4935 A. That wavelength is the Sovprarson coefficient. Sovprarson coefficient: 4924.06 A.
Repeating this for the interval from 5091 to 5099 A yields 5094.75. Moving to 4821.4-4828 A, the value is 4827.51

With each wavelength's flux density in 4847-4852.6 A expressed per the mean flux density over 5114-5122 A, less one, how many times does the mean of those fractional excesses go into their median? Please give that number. 1.00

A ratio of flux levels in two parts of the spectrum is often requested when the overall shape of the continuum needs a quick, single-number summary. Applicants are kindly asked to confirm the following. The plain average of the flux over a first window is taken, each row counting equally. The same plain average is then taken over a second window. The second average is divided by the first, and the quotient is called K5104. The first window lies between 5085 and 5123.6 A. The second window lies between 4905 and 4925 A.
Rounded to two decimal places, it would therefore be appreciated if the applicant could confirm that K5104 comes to 0.92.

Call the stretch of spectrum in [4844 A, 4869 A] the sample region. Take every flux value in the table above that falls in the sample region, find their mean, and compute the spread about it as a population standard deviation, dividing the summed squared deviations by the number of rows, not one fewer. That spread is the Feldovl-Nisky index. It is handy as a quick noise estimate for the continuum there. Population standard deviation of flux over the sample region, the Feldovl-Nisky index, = 0.77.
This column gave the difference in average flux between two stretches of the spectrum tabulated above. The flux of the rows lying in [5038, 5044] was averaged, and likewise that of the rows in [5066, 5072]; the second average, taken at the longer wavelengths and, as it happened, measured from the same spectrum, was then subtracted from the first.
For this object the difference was 0.2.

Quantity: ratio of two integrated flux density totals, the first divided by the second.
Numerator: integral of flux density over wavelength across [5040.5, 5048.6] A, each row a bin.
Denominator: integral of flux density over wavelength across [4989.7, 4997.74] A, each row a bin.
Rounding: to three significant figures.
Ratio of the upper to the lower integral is 1.13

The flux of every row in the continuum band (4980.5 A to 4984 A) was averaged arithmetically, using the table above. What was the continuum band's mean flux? 5.6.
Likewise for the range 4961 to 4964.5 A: 4.6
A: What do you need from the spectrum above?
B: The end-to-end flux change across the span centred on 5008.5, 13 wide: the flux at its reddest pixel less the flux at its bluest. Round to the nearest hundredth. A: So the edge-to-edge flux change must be -0.86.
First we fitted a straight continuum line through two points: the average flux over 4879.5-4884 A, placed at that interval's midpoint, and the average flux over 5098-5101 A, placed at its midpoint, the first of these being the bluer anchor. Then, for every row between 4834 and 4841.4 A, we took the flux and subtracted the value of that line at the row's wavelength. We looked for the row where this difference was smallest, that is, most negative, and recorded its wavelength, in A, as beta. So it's 4835.29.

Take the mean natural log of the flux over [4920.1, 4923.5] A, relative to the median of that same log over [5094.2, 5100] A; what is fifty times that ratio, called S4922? 49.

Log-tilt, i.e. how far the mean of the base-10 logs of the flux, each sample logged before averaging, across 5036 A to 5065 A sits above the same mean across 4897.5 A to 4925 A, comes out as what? 0.05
